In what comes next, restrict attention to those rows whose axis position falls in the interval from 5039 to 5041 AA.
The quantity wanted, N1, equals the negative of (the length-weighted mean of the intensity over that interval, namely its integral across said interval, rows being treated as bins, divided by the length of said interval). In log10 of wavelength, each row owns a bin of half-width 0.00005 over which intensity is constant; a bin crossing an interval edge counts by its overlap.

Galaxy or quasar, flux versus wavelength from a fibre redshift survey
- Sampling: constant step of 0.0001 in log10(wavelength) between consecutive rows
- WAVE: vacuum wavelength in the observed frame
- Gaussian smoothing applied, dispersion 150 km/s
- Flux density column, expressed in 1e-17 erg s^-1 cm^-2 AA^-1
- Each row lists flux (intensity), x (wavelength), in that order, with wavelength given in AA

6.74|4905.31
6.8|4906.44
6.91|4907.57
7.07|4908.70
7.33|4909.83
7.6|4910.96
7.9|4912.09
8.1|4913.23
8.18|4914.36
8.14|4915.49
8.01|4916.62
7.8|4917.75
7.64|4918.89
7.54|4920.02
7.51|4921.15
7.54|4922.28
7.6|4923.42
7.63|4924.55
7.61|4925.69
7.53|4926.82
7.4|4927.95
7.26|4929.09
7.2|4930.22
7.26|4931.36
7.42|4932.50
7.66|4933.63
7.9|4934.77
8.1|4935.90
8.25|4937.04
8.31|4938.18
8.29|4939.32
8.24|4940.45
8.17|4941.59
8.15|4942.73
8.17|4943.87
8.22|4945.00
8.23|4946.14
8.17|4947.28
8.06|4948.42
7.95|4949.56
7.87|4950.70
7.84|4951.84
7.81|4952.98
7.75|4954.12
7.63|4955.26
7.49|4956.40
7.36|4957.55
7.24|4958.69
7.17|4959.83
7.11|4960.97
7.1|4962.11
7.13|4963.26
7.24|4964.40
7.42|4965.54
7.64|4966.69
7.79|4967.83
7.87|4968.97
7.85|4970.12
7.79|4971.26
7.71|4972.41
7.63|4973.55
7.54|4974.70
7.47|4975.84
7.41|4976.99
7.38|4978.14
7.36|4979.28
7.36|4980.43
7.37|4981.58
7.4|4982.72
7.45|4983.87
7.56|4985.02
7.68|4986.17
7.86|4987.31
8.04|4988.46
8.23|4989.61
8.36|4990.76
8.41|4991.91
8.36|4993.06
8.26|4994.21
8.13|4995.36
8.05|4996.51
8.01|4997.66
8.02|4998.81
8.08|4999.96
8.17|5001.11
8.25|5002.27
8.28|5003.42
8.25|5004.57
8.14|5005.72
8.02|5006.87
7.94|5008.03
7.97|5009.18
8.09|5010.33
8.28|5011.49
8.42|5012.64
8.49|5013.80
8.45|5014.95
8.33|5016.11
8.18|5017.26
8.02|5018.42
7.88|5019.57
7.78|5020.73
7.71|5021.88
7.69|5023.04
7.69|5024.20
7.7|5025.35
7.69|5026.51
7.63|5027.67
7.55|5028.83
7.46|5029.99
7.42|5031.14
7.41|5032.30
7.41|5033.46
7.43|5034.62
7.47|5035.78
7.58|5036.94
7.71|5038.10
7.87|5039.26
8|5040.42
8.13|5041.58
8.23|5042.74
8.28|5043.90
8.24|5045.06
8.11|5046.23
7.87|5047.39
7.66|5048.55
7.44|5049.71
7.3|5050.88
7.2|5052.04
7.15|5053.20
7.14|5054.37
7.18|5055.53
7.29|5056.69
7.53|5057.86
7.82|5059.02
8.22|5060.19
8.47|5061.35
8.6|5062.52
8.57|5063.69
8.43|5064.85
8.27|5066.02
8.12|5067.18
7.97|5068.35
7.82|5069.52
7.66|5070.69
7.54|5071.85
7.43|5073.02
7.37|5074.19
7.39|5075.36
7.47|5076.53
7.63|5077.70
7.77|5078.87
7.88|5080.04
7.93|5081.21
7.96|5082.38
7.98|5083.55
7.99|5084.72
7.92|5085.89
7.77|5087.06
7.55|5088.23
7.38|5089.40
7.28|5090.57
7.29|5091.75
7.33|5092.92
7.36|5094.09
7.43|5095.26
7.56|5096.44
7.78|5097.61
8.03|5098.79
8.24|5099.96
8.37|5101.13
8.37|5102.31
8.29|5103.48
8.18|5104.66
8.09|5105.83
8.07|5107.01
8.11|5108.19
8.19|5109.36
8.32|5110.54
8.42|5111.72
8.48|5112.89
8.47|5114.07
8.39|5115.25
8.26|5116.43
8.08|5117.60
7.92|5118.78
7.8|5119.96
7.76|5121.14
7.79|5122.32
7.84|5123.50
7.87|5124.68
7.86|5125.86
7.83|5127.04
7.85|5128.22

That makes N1 -7.9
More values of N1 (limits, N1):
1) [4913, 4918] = -8.1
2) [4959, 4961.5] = -7.2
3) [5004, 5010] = -8.1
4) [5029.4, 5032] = -7.5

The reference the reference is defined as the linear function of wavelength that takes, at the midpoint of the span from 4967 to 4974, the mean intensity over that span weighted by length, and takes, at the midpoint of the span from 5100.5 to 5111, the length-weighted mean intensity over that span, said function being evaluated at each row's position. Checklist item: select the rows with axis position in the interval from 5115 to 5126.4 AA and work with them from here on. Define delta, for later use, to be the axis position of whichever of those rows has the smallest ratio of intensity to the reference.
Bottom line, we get 5121.14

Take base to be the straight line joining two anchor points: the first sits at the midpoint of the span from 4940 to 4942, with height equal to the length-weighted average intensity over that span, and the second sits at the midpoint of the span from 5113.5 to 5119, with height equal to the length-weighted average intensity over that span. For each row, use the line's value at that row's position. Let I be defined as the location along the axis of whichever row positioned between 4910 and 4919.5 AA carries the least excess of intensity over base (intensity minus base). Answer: 4910.96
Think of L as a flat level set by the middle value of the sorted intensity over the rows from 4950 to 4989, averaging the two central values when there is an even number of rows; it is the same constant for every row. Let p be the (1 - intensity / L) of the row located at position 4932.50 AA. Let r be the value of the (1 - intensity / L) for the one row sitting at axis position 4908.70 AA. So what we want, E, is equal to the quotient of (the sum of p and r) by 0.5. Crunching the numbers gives 0.144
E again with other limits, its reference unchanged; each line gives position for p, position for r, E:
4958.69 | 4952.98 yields -0.005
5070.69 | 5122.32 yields -0.112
